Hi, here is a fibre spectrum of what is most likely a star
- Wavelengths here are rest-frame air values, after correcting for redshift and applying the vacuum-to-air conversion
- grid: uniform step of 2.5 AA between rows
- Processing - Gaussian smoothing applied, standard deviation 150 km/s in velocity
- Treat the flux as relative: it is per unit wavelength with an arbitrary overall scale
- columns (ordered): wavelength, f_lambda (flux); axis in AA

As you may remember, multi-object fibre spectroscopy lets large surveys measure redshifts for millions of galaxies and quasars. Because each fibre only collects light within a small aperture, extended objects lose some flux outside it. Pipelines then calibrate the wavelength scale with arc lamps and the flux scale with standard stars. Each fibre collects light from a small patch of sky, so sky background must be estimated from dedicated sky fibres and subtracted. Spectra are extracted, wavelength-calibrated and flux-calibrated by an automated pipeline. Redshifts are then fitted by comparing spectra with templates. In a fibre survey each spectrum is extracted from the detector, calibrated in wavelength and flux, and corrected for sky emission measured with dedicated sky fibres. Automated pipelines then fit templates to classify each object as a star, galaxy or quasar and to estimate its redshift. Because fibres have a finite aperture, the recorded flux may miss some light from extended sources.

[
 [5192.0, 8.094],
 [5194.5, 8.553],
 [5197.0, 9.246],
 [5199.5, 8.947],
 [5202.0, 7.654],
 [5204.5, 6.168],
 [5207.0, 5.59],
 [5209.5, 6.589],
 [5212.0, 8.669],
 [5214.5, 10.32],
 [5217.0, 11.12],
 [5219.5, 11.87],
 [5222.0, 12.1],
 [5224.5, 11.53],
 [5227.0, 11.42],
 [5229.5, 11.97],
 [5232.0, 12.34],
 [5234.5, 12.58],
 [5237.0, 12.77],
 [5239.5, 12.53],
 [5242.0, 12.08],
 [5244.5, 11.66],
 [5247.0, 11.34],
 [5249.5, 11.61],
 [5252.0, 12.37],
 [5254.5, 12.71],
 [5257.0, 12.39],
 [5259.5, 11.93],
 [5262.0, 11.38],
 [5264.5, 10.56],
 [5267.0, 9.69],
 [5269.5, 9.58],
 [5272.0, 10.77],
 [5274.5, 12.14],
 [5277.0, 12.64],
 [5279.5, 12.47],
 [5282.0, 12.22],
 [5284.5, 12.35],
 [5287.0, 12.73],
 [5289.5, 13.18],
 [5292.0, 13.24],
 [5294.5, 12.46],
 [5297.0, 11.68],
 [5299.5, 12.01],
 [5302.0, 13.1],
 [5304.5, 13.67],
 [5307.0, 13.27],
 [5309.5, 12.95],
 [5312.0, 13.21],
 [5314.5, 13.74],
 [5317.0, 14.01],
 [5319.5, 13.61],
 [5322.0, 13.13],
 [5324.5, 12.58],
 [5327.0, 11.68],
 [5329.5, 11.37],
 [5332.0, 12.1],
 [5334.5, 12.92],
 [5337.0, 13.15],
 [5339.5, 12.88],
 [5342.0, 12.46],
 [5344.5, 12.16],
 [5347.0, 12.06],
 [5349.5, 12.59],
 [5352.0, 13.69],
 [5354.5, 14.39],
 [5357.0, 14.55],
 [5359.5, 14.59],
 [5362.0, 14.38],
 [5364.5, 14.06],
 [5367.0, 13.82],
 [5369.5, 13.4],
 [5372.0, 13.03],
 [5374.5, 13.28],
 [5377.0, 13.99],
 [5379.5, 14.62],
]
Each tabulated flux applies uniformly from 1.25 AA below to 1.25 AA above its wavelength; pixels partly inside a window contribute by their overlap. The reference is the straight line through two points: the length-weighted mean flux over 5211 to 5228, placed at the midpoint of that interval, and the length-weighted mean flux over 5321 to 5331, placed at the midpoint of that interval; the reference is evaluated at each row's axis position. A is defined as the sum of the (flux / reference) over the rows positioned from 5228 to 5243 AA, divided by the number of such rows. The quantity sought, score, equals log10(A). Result 0.043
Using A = 1.10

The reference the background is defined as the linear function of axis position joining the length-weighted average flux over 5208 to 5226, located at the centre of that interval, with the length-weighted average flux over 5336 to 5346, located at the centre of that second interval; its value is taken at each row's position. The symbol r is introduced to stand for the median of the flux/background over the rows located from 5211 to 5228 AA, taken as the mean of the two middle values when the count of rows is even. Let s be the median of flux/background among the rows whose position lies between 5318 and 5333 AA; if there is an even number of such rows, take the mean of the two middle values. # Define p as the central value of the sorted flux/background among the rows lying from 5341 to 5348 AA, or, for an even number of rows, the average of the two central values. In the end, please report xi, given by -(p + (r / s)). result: -2.05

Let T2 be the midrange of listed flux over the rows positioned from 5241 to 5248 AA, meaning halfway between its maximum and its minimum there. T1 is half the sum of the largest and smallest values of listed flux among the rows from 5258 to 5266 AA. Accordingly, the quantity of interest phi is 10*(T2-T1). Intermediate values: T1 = 11.2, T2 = 11.7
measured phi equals 5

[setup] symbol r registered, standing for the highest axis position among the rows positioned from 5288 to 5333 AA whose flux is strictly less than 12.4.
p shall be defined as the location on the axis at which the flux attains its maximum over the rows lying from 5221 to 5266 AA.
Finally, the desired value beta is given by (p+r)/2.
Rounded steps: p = 5237.0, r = 5332.0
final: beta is 5284.5 AA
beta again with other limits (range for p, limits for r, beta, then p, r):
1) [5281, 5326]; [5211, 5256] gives 5284.5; 5317.0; 5252.0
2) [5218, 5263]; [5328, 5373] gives 5292.0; 5237.0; 5347.0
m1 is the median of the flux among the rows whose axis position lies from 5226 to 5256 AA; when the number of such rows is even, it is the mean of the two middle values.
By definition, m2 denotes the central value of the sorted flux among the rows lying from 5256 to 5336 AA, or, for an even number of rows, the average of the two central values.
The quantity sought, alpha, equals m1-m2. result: -0.3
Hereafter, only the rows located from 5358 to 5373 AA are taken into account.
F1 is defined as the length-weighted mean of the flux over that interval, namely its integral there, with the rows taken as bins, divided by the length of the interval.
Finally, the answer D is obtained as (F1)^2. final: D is 193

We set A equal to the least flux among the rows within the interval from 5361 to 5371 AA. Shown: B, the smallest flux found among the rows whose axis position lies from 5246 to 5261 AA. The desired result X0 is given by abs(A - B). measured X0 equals 2.1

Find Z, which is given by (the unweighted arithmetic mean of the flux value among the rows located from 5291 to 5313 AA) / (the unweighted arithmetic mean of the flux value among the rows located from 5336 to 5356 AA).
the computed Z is 0.99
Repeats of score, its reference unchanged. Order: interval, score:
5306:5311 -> 0.039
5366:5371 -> 0.033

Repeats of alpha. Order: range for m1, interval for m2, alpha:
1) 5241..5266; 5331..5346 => -0.9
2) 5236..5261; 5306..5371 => -1.0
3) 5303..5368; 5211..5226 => 1.9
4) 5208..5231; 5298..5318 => -1.8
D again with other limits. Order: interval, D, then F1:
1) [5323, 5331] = 142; 11.9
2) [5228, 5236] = 151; 12.3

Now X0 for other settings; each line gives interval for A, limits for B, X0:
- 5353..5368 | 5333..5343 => 1.4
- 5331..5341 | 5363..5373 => 0.9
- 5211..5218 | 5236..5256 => 2.7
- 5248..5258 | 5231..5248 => 0.3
